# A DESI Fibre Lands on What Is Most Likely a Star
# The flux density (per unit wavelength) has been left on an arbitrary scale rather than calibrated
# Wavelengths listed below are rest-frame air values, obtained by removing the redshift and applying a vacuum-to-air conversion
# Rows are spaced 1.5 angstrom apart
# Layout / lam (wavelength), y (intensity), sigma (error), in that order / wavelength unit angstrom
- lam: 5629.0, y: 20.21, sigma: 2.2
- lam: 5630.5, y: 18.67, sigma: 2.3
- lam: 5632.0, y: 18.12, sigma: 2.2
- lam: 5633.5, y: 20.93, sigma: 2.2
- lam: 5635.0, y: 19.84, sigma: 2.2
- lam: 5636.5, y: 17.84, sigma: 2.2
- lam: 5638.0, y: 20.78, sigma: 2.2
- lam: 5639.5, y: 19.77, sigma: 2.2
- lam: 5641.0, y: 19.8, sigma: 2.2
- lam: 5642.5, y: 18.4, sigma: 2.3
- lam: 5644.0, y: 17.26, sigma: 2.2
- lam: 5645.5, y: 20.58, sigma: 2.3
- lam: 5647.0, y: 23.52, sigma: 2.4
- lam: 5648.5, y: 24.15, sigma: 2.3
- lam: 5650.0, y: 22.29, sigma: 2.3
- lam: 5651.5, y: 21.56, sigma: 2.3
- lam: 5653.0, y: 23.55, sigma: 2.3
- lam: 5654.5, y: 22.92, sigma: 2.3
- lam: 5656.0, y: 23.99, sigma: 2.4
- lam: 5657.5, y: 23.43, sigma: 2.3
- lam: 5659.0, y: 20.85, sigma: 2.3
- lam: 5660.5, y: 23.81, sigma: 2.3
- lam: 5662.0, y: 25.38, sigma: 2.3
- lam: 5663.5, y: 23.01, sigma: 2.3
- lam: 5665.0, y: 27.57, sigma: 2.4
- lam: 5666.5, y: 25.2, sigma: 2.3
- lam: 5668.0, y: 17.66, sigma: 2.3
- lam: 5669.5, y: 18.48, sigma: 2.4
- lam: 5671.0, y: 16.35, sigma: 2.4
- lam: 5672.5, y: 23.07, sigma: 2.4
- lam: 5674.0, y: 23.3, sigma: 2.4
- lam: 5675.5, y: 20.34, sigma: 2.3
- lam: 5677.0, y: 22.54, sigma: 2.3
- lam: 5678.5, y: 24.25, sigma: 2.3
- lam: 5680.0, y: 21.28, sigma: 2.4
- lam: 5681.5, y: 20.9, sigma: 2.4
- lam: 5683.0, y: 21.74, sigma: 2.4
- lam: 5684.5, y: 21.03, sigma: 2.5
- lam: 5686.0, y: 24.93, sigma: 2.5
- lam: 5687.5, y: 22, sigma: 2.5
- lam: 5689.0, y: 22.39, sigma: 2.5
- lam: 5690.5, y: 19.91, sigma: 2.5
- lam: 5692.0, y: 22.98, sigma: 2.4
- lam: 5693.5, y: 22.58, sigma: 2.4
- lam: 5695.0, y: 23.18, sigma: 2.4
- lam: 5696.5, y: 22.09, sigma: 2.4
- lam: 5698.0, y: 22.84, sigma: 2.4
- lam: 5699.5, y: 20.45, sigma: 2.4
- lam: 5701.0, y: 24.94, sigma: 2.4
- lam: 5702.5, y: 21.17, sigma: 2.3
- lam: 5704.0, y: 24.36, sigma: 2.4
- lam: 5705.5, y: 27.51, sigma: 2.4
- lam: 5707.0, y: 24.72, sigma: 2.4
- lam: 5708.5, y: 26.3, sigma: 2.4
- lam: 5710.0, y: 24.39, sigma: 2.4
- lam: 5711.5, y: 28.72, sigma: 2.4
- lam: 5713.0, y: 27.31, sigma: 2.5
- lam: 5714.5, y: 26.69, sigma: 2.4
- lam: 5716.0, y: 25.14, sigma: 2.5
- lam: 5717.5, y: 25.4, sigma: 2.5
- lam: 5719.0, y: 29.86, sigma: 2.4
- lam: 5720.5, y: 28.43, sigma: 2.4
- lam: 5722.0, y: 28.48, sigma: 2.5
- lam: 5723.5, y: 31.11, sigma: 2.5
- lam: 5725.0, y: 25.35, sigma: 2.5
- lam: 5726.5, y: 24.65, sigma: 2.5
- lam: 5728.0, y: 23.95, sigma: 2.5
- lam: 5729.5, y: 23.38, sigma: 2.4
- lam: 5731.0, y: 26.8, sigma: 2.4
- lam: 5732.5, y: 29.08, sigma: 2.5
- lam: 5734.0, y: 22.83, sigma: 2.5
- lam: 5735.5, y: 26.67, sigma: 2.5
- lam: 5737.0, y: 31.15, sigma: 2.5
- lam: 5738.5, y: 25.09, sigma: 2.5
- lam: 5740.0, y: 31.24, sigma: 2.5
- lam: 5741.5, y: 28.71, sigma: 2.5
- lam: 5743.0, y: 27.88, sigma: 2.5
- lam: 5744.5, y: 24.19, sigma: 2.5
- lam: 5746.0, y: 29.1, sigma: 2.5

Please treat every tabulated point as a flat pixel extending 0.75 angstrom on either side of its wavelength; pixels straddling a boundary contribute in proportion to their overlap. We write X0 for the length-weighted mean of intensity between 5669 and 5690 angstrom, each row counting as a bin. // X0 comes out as 21.6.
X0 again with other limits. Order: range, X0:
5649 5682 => 22.4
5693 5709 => 23.6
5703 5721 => 26.5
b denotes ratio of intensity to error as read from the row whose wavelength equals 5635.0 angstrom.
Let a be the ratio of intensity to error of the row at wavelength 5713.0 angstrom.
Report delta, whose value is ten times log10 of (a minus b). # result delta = 2.8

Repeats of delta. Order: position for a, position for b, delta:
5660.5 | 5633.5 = -0.8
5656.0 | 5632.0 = 2.5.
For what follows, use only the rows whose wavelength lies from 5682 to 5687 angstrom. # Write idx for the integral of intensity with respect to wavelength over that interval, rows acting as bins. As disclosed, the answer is 112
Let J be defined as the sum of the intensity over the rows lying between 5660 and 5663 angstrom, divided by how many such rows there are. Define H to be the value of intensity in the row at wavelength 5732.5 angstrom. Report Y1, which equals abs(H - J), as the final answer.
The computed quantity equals 4.5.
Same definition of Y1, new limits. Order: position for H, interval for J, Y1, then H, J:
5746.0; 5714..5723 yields 1.8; 29.1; 27.3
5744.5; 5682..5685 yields 2.8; 24.19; 21.4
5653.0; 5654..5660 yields 0.8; 23.55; 22.8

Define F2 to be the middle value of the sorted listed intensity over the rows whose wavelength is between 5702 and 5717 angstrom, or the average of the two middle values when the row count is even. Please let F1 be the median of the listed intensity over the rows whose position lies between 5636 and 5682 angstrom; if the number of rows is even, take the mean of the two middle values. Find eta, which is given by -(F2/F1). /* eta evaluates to -1.2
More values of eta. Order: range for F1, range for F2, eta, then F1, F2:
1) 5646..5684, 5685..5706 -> -1.0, 23.0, 23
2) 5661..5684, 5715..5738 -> -1.2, 22.5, 27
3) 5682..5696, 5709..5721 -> -1.2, 22.4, 27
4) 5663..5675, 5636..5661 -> -0.9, 23.0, 22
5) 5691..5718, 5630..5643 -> -0.8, 24.6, 20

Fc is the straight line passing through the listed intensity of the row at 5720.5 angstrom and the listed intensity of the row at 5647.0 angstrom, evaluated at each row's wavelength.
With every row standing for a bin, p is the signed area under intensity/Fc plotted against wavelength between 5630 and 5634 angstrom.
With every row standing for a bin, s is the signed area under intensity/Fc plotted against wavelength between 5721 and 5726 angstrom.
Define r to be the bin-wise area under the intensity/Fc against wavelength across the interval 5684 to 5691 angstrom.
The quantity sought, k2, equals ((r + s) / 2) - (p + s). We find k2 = -3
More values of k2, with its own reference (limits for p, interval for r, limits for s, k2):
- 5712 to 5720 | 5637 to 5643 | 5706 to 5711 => -7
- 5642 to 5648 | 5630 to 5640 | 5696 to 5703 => -4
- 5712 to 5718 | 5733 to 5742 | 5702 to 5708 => -4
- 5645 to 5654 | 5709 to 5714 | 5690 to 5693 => -7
